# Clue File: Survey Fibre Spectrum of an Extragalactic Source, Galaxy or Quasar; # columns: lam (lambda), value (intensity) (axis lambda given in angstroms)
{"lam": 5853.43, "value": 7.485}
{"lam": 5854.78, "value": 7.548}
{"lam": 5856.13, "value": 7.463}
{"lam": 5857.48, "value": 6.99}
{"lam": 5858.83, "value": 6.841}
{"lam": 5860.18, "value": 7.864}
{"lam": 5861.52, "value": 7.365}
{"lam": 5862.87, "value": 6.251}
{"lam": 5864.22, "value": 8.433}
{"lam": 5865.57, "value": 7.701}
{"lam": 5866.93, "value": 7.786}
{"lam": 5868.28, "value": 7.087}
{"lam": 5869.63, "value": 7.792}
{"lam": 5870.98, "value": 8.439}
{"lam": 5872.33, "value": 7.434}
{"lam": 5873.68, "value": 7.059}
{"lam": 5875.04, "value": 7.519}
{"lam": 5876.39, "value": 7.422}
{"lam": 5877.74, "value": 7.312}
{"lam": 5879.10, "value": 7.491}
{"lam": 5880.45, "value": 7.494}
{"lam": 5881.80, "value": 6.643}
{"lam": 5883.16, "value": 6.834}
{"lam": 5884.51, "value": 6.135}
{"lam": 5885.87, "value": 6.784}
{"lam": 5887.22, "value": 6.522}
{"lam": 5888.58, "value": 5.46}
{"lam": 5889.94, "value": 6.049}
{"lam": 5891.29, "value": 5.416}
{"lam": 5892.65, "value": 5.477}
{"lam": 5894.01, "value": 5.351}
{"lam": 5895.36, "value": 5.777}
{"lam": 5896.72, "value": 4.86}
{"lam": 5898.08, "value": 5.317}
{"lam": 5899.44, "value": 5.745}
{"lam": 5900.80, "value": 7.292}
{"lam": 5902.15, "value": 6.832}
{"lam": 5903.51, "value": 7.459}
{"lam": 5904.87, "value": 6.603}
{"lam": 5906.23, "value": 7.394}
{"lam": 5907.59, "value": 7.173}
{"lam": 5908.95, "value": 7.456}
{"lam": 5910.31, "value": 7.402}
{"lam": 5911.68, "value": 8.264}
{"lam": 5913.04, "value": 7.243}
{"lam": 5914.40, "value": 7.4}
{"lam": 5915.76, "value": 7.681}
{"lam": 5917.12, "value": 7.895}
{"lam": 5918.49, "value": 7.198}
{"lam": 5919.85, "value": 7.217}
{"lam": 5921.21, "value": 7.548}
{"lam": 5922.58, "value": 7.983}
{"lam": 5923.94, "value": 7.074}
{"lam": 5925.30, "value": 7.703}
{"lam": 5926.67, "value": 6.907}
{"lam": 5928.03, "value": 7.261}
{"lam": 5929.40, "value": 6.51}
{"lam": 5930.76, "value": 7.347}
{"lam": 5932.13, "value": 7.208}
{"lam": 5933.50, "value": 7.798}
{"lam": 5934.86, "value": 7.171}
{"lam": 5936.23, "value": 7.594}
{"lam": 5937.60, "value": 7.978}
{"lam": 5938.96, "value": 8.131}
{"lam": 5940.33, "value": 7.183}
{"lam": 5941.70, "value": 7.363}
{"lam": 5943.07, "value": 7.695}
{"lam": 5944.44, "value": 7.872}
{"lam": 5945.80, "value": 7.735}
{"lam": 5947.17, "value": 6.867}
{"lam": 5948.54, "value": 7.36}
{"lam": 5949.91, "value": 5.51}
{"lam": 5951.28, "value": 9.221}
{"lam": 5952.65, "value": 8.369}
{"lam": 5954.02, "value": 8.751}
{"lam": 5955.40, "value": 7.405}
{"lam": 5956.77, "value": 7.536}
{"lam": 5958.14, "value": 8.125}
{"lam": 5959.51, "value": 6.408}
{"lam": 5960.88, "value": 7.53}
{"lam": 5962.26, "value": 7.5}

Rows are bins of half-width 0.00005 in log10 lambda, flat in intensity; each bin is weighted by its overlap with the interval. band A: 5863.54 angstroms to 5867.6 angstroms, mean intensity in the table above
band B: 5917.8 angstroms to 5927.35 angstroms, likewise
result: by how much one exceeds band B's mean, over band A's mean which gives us -0.80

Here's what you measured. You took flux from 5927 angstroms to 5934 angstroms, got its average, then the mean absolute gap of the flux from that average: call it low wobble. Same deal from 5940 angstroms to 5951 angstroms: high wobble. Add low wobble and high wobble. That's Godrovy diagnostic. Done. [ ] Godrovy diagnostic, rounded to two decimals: 0.80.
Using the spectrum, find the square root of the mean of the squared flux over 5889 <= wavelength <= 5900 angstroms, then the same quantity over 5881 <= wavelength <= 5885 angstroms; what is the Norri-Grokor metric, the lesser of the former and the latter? 5.5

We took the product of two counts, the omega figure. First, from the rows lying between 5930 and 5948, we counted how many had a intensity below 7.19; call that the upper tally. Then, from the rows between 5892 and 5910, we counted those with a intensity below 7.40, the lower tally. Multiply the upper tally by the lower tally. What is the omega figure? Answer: 33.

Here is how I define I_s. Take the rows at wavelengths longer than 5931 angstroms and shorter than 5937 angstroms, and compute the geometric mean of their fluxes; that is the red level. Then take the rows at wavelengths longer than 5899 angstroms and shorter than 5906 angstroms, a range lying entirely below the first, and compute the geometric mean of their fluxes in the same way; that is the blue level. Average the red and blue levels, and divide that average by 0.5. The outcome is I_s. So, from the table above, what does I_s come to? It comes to 14.2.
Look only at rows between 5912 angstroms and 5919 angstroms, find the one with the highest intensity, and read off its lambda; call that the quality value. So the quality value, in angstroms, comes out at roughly 5917.12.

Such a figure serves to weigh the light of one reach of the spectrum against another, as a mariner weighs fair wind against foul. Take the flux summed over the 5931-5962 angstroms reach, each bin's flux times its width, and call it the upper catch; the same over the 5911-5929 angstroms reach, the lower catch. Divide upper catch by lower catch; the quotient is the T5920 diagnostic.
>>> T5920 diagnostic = 1.7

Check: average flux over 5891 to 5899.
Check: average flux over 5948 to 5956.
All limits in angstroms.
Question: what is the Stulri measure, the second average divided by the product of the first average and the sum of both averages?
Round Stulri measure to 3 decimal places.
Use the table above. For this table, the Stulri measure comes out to 0.110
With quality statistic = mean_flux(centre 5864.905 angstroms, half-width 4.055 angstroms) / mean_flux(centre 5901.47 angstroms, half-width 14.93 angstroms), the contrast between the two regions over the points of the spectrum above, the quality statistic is 1.13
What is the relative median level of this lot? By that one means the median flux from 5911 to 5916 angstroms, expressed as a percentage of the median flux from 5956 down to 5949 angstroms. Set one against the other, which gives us 90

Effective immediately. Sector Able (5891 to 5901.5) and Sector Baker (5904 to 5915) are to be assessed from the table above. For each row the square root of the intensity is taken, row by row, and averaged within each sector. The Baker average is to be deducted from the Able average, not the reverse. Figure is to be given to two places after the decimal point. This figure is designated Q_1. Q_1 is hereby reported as -0.34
